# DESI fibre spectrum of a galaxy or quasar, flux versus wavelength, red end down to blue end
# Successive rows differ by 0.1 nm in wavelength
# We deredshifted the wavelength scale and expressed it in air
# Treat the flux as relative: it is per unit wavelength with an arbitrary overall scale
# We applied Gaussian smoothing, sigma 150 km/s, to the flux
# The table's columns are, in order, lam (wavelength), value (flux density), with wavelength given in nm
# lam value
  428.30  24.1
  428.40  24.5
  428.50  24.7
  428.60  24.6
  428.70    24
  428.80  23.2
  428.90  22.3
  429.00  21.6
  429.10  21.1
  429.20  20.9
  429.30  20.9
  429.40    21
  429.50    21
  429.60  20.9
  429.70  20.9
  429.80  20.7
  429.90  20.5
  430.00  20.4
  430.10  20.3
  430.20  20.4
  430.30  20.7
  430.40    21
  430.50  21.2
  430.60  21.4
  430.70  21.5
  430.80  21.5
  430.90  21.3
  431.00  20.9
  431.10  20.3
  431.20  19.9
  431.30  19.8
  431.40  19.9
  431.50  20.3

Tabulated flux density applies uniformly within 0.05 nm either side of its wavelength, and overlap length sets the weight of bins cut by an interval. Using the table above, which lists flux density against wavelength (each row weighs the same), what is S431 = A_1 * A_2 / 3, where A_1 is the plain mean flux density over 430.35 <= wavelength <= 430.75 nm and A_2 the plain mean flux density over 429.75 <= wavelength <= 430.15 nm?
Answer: 145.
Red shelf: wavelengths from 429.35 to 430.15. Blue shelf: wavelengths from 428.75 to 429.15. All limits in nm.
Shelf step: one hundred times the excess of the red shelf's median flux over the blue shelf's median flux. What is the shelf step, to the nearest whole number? -115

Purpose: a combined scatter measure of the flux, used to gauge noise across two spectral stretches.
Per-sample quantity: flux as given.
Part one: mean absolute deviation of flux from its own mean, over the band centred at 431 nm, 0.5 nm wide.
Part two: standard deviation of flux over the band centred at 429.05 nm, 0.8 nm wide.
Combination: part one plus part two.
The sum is 1.7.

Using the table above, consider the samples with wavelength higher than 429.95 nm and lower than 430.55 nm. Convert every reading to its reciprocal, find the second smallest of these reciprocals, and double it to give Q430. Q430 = 0.095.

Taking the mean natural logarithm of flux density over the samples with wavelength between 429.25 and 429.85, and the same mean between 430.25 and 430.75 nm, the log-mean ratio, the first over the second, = 1.00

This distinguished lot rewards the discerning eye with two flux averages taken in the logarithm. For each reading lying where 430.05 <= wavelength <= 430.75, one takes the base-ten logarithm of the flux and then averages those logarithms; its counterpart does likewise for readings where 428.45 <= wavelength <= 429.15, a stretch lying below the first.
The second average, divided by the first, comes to 1.032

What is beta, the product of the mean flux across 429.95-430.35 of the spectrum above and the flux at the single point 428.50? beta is 505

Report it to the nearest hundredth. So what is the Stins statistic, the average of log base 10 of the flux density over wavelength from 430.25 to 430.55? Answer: 1.32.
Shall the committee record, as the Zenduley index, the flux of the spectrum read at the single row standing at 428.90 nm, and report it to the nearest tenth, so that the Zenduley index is 22.3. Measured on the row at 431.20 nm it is 19.9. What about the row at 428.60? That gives 24.6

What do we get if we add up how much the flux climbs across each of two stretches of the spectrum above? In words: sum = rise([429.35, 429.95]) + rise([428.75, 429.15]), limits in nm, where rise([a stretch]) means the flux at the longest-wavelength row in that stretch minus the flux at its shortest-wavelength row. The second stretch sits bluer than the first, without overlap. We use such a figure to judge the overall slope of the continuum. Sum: -2.6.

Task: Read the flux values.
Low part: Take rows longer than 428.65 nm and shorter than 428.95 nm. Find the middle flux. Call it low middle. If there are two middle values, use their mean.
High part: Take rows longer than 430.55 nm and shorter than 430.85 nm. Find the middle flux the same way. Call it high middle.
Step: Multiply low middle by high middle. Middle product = 499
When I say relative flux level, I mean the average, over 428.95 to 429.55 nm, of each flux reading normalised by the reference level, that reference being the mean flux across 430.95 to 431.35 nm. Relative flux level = 1.04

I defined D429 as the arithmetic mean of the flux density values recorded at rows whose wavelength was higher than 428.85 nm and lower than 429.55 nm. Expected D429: 21.3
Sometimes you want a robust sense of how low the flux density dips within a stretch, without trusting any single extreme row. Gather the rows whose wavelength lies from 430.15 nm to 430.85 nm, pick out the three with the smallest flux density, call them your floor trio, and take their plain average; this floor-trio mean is 20.7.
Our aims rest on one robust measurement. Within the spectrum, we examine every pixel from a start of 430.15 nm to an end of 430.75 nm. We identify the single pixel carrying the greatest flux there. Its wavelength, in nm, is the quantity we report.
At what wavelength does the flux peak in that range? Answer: 430.70 nm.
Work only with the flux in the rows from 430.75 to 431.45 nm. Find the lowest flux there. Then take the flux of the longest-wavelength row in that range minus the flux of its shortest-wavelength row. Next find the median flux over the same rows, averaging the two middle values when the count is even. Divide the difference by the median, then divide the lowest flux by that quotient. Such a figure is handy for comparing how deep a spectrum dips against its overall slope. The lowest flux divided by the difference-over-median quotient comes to -251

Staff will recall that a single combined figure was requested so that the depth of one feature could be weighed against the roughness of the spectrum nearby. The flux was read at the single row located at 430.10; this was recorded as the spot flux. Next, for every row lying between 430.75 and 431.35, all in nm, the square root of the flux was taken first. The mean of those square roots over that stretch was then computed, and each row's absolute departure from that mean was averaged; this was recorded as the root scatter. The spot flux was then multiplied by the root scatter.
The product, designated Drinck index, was 1.4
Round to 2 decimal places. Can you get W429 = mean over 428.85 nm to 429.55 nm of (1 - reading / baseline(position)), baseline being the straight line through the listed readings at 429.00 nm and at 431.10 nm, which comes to 0.01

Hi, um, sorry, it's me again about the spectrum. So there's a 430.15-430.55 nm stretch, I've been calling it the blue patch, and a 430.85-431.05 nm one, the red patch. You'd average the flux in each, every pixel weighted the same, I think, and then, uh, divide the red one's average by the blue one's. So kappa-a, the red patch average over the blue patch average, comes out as 1.01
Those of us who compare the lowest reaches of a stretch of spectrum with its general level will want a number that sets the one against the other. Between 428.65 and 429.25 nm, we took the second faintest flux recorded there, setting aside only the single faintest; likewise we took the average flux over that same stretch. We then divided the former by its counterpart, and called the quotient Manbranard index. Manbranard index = 0.951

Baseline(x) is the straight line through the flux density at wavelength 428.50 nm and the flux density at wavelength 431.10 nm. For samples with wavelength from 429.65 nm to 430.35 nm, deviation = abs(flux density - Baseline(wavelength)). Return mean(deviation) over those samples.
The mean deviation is 1.6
